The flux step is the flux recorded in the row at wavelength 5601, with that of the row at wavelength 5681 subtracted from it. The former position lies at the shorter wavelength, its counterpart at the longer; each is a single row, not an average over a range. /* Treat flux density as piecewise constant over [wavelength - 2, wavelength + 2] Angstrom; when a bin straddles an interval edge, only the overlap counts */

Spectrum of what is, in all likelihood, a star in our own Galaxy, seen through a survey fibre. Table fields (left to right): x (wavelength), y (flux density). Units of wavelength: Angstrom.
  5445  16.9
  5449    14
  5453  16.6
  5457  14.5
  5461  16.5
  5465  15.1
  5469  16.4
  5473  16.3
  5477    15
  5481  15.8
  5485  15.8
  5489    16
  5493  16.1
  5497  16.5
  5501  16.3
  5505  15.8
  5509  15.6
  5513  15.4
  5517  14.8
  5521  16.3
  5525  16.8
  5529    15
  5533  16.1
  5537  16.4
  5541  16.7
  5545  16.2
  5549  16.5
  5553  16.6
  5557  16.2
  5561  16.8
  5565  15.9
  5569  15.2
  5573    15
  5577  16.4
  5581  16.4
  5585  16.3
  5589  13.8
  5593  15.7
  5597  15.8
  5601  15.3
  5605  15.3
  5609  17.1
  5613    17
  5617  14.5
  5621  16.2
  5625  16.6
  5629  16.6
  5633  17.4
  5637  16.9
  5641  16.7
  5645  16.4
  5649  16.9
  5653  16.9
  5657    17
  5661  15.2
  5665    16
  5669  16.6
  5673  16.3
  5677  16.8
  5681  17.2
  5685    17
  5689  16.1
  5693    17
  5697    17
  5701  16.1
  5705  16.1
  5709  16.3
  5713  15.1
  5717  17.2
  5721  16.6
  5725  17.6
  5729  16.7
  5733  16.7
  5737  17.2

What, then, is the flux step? -1.9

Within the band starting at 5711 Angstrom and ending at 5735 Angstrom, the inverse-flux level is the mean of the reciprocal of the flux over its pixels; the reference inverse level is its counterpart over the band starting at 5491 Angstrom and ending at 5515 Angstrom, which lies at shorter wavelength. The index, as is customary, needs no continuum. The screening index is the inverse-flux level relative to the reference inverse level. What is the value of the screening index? 0.96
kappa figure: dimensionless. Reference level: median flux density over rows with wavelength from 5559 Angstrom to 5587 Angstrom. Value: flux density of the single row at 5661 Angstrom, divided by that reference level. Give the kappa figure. 0.93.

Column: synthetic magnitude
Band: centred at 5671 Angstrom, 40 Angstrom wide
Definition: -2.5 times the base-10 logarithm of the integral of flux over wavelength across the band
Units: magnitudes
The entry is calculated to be -7.05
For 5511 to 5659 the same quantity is -8.45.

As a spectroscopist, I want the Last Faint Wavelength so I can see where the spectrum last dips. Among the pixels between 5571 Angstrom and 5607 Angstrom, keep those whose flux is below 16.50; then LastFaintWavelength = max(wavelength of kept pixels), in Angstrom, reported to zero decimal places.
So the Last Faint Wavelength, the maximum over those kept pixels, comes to 5605 Angstrom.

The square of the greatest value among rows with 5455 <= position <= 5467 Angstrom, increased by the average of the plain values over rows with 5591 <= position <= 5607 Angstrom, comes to 288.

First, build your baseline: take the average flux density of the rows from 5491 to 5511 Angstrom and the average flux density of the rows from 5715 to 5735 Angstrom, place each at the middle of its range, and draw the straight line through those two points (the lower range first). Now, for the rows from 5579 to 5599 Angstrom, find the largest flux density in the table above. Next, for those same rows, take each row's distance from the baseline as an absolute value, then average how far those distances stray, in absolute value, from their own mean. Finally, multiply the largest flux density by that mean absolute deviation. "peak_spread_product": 12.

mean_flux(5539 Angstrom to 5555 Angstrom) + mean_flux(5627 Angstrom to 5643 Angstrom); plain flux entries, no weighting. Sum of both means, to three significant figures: 33.4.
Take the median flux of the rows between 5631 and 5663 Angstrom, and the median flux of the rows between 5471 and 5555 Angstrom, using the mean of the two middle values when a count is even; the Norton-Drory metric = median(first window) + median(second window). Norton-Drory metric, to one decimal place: 33.0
